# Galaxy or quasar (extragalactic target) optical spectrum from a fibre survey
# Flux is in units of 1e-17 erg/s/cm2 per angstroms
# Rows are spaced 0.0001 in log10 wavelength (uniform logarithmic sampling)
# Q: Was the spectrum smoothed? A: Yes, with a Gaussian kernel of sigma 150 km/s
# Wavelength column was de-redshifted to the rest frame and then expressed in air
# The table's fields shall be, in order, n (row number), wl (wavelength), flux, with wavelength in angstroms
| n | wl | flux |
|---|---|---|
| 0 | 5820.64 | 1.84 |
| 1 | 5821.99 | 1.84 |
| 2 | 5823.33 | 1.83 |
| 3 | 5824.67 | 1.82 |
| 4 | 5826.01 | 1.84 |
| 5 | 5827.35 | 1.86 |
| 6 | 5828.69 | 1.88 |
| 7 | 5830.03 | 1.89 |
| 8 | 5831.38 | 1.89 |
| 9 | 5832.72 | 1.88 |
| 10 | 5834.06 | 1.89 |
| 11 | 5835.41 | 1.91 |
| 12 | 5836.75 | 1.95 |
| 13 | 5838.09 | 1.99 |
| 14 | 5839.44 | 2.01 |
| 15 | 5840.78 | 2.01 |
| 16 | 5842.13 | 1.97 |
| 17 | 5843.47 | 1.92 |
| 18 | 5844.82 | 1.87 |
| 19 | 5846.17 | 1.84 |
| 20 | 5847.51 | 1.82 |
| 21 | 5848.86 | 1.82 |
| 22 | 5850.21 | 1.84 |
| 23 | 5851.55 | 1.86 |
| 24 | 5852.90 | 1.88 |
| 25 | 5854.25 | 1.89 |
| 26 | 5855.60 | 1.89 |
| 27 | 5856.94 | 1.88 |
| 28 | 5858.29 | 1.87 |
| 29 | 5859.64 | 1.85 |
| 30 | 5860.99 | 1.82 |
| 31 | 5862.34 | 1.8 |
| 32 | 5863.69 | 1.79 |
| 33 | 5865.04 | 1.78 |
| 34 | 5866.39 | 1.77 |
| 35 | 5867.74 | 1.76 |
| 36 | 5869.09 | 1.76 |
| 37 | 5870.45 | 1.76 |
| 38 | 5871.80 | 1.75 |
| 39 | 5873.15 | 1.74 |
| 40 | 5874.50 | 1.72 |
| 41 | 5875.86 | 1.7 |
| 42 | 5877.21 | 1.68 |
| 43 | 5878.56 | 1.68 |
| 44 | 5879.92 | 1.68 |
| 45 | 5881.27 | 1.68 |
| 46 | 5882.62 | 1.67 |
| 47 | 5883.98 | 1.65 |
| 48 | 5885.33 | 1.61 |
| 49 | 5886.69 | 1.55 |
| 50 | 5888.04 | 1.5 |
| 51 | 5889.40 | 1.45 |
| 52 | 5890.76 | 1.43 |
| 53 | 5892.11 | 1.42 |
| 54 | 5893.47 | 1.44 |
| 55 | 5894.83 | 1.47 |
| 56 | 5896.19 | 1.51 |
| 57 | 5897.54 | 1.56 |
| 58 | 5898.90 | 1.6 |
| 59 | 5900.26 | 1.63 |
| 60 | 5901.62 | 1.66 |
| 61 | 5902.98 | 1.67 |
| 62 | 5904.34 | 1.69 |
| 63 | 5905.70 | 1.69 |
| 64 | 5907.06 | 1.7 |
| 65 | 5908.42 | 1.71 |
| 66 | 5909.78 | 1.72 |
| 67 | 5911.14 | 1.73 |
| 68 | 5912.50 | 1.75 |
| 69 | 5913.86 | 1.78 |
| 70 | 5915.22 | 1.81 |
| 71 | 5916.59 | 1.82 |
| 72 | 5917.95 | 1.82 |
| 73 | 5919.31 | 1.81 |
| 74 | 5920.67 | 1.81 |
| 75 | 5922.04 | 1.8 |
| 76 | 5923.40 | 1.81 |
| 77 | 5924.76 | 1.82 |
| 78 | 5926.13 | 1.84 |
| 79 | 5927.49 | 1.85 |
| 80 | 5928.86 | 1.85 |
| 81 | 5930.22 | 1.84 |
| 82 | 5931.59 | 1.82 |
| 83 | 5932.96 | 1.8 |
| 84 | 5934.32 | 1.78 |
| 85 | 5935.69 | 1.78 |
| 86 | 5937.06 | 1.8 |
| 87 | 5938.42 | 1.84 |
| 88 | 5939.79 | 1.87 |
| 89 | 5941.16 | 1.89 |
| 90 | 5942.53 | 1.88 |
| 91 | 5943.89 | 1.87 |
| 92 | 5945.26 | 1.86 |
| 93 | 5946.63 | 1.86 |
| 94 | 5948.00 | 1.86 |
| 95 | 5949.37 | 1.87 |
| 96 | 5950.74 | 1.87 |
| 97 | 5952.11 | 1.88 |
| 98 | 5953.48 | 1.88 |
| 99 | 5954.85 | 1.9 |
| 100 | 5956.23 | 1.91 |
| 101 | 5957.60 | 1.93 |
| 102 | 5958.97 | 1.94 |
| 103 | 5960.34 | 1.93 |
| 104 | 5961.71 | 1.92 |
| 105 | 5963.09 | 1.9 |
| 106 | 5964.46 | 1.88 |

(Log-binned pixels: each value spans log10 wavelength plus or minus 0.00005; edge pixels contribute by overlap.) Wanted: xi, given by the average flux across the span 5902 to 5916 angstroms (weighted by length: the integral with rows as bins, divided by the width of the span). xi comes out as 1.72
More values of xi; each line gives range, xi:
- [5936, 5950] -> 1.86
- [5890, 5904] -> 1.54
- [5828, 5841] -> 1.93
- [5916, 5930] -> 1.82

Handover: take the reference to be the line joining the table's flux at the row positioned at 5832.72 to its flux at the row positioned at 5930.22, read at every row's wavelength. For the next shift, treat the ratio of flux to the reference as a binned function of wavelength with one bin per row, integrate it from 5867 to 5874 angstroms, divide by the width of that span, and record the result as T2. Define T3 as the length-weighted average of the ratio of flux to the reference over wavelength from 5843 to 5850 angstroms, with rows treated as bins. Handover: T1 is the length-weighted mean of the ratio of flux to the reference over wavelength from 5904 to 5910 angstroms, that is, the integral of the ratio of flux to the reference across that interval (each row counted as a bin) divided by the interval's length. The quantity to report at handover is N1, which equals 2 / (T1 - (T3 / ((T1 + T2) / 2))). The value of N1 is -14.2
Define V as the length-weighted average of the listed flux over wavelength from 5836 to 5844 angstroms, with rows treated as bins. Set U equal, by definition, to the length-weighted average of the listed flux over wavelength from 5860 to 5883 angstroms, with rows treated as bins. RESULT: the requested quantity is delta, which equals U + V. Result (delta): 3.72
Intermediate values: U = 1.74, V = 1.98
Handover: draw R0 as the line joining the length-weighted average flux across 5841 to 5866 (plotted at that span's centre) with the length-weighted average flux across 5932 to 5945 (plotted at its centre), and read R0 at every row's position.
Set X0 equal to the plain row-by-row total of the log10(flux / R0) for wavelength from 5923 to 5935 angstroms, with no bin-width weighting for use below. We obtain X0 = -0.03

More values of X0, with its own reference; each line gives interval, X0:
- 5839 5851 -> 0.08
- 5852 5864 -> -0.01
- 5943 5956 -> 0.08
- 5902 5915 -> -0.28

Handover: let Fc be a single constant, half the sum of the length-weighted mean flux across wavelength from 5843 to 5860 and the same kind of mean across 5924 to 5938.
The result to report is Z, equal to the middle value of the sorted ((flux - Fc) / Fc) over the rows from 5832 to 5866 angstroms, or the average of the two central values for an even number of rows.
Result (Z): 0.02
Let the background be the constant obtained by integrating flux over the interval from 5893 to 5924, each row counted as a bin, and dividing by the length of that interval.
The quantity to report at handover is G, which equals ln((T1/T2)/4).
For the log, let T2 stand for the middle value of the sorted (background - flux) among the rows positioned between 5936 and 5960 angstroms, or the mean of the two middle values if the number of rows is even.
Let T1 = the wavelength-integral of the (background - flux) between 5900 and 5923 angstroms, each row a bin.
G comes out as 0.5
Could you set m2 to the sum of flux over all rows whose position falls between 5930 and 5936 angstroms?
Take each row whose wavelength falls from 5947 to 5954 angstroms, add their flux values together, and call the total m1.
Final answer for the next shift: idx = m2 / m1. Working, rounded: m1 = 9.36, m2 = 9.0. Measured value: 0.96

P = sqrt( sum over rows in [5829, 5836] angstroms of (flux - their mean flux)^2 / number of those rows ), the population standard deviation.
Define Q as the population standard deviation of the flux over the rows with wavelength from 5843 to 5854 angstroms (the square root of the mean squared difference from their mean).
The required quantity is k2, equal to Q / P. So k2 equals 3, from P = 0.010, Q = 0.032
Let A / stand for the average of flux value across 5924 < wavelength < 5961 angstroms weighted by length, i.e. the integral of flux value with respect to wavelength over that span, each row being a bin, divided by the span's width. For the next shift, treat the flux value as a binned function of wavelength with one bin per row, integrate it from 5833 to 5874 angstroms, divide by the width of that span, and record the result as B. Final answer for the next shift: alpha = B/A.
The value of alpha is 1.00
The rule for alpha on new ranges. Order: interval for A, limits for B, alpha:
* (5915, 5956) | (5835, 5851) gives 1.04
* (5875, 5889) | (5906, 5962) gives 1.12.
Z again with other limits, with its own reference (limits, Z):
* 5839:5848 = 0.04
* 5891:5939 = -0.03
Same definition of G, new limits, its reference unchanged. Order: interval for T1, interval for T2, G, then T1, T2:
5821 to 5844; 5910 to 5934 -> 2.4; -4.8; -0.113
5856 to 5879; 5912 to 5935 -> 1.4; -1.8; -0.113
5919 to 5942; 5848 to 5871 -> 1.8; -2.9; -0.123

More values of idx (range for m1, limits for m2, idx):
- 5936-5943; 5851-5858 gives 1.01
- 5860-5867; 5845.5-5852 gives 1.02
